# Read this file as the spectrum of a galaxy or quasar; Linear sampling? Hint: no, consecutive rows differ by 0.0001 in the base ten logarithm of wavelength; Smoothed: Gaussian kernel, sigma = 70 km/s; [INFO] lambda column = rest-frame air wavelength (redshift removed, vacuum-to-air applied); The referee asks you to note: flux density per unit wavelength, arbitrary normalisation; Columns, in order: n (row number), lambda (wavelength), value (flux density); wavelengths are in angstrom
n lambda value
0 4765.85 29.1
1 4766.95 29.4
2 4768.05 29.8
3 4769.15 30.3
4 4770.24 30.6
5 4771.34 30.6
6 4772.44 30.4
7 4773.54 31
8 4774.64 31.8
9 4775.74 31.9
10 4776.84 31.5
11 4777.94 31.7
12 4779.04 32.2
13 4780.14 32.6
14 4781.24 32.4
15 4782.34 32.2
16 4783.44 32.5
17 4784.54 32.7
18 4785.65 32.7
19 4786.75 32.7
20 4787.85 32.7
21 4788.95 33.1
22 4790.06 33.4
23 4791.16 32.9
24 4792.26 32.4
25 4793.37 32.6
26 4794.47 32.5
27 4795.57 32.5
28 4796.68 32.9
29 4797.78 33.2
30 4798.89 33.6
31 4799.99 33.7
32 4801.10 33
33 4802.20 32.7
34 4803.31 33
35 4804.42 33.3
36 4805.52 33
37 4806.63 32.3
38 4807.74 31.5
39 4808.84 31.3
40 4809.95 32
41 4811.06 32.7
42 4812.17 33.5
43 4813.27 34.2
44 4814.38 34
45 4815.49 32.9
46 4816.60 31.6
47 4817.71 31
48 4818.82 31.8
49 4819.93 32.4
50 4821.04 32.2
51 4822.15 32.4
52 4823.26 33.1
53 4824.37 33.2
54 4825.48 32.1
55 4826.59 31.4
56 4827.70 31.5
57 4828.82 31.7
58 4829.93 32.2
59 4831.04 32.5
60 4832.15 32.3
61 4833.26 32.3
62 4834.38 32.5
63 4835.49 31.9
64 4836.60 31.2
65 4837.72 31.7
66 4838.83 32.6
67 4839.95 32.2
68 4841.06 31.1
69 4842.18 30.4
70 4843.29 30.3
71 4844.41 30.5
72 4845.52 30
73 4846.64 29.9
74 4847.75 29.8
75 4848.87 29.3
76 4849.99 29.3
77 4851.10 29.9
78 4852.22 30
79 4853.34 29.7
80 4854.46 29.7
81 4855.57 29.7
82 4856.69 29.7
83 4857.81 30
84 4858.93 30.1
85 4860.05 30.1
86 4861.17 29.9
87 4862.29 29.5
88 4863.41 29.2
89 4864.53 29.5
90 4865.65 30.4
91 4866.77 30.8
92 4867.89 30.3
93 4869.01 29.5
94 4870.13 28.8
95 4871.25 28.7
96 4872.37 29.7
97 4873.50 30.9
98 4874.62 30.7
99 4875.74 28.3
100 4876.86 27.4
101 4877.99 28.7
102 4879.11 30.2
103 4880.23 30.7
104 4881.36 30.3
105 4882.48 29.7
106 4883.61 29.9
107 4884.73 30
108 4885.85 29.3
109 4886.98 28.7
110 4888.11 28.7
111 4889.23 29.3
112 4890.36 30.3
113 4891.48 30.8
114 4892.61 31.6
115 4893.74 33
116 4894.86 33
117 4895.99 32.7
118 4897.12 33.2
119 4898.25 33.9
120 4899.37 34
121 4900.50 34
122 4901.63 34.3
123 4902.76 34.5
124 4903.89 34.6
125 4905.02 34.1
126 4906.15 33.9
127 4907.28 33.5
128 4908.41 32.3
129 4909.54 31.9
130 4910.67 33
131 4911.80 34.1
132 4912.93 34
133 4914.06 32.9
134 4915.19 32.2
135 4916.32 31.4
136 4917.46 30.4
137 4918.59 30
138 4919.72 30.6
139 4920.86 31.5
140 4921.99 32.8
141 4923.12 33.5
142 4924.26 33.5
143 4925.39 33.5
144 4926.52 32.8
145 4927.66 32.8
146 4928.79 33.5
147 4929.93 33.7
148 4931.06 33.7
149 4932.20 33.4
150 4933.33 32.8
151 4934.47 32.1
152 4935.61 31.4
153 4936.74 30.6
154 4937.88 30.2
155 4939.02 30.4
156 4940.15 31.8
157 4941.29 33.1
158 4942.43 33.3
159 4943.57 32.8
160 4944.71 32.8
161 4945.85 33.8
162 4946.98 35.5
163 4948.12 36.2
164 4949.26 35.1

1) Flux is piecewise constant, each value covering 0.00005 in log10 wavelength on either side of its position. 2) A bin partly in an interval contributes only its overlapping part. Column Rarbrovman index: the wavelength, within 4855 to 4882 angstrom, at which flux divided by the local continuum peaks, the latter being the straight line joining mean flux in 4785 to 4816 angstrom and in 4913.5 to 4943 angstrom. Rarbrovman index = 4873.50 angstrom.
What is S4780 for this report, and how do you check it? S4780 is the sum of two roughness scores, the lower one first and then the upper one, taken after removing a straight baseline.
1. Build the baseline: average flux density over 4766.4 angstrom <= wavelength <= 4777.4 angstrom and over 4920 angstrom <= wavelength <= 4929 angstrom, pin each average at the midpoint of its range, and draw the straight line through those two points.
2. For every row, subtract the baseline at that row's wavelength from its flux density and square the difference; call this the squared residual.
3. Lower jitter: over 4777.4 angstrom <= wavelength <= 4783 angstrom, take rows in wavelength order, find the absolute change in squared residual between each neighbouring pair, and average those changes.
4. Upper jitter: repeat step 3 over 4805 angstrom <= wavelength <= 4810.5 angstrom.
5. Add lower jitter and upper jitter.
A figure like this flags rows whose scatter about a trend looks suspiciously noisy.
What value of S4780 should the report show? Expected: 1.8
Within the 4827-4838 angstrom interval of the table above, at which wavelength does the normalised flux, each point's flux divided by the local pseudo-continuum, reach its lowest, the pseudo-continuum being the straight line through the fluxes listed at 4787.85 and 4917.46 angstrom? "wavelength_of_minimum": 4836.60 angstrom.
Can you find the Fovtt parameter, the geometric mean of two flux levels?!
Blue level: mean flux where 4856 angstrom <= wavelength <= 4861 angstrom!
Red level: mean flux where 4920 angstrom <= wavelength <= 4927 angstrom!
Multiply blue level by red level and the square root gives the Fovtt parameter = 31.4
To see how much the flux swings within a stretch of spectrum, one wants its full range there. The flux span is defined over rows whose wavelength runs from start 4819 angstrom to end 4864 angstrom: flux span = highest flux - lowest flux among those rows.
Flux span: 4.00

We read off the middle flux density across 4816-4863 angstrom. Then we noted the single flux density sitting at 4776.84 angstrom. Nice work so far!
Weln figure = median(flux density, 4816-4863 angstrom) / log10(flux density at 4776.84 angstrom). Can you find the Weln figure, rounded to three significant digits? 20.8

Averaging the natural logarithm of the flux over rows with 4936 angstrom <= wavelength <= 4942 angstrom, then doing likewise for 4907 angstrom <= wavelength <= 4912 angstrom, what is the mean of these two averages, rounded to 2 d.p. 3.47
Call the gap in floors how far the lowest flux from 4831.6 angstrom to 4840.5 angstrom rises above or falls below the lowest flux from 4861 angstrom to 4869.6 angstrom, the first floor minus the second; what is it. 2.0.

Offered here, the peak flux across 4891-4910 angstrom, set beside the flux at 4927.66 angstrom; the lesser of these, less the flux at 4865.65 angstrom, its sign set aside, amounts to 2.4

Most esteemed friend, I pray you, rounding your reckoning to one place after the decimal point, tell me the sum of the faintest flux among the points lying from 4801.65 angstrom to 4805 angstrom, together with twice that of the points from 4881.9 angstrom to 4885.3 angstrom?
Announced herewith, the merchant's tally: 92.1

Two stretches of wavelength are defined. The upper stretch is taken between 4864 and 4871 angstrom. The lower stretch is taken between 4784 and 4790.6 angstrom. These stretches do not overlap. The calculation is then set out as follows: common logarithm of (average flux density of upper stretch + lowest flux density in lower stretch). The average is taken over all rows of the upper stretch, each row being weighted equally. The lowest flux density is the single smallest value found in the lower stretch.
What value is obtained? 1.80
